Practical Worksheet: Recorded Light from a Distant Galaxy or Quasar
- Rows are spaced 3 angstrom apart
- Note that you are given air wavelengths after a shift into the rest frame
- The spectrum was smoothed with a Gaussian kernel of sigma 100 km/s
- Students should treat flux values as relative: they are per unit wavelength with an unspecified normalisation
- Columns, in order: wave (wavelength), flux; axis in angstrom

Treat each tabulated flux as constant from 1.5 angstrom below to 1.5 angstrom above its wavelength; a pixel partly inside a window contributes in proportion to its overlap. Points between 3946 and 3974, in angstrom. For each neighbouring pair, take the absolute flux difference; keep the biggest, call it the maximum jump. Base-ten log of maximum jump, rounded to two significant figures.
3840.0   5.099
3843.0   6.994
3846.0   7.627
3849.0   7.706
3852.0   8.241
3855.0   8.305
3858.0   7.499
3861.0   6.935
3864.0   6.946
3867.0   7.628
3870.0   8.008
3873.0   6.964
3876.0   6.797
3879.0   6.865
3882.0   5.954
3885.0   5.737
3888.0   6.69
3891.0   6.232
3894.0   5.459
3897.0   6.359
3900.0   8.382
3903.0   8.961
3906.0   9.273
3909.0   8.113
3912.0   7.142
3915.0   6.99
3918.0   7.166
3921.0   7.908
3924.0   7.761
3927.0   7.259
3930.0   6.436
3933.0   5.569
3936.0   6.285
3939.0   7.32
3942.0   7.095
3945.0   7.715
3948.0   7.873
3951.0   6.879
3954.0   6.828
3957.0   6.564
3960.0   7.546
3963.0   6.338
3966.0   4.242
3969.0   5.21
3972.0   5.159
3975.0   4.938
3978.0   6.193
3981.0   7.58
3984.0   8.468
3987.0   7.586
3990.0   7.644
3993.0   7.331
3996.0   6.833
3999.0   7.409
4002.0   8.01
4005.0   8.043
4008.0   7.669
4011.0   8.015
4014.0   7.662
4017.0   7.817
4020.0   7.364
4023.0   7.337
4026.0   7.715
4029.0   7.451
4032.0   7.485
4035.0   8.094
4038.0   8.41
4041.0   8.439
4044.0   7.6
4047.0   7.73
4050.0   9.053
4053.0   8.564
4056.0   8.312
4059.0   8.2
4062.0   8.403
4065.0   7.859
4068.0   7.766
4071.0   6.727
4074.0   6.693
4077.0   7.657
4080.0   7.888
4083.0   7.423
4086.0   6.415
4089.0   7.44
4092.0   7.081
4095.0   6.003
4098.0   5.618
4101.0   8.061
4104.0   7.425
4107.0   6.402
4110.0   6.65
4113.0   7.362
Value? 0.32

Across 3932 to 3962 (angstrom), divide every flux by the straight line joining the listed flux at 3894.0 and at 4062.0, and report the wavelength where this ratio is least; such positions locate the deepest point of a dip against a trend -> 3933.0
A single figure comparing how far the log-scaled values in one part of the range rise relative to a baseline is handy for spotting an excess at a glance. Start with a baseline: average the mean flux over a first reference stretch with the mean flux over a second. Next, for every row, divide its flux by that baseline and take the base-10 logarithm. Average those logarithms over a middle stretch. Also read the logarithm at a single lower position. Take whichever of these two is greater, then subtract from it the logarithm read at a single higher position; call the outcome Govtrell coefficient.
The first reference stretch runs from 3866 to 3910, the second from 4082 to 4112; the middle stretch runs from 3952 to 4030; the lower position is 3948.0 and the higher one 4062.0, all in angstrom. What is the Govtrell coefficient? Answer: -0.03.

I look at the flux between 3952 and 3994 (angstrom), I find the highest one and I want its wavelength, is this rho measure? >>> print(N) 3984.0 angstrom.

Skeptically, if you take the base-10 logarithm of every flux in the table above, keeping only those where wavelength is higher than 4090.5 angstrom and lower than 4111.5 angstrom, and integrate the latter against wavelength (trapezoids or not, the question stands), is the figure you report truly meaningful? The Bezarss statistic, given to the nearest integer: 17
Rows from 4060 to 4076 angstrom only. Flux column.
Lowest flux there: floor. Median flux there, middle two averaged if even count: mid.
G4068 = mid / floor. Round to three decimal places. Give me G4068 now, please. 1.160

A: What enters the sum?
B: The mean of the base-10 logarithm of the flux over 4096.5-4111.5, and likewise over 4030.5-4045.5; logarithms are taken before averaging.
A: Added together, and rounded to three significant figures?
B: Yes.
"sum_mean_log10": 1.73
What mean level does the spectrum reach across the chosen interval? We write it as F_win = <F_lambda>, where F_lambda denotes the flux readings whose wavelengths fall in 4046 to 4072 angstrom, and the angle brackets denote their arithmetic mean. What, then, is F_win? 8.1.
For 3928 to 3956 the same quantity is 6.9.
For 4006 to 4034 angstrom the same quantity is 7.6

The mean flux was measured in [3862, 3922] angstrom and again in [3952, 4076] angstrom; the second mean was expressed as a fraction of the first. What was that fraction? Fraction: 1.03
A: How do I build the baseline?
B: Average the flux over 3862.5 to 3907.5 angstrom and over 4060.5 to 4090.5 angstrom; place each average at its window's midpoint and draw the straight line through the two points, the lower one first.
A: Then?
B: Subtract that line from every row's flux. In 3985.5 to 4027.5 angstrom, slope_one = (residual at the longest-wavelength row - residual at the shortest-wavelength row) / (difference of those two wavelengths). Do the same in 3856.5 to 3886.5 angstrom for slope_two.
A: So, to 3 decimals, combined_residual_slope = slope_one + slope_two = -0.066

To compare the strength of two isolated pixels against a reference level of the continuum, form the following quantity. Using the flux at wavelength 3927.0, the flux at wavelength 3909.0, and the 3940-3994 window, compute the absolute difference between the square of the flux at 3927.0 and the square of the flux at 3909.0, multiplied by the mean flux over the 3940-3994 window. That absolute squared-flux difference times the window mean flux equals 88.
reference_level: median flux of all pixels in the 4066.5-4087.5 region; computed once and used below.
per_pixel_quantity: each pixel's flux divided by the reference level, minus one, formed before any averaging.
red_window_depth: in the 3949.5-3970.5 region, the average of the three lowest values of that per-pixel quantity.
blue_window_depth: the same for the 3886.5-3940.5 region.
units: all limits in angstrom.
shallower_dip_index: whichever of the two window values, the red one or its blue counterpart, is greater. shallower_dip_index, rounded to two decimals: -0.22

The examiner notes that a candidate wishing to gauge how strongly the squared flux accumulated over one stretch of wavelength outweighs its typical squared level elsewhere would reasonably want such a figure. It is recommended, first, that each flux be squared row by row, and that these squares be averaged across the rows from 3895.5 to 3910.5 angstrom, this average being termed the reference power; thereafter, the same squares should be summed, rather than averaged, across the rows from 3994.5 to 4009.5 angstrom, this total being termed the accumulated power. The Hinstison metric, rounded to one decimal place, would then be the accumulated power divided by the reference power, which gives 4.2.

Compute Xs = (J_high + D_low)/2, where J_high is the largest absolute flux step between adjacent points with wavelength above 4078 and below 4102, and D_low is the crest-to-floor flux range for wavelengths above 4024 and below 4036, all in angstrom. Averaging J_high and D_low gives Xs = 1.5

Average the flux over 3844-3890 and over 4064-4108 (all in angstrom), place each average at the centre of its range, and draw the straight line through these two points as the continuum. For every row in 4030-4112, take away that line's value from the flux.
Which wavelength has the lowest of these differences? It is 4098.0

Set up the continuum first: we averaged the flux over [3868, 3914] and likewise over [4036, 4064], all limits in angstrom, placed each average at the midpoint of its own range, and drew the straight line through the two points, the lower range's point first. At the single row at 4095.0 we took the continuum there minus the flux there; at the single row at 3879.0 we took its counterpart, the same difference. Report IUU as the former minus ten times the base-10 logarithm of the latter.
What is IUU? 10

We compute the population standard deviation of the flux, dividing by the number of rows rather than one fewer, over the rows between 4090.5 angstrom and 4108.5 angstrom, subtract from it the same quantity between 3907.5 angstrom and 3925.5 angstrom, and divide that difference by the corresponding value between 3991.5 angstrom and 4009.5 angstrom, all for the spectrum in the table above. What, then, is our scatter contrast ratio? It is 1.0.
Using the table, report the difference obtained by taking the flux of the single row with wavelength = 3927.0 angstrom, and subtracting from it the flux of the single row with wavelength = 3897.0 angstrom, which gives 0.9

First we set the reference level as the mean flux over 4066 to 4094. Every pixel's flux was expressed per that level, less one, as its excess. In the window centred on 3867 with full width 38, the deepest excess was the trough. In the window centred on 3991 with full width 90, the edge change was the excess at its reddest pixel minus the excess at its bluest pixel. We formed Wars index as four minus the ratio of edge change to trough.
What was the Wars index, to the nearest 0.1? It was 4.1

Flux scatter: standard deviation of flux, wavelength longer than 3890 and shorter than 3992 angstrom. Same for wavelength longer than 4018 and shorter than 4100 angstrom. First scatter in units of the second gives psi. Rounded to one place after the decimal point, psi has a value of 1.5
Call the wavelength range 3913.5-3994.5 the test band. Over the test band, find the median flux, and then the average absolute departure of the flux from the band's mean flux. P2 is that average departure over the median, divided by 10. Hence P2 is 0.0117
